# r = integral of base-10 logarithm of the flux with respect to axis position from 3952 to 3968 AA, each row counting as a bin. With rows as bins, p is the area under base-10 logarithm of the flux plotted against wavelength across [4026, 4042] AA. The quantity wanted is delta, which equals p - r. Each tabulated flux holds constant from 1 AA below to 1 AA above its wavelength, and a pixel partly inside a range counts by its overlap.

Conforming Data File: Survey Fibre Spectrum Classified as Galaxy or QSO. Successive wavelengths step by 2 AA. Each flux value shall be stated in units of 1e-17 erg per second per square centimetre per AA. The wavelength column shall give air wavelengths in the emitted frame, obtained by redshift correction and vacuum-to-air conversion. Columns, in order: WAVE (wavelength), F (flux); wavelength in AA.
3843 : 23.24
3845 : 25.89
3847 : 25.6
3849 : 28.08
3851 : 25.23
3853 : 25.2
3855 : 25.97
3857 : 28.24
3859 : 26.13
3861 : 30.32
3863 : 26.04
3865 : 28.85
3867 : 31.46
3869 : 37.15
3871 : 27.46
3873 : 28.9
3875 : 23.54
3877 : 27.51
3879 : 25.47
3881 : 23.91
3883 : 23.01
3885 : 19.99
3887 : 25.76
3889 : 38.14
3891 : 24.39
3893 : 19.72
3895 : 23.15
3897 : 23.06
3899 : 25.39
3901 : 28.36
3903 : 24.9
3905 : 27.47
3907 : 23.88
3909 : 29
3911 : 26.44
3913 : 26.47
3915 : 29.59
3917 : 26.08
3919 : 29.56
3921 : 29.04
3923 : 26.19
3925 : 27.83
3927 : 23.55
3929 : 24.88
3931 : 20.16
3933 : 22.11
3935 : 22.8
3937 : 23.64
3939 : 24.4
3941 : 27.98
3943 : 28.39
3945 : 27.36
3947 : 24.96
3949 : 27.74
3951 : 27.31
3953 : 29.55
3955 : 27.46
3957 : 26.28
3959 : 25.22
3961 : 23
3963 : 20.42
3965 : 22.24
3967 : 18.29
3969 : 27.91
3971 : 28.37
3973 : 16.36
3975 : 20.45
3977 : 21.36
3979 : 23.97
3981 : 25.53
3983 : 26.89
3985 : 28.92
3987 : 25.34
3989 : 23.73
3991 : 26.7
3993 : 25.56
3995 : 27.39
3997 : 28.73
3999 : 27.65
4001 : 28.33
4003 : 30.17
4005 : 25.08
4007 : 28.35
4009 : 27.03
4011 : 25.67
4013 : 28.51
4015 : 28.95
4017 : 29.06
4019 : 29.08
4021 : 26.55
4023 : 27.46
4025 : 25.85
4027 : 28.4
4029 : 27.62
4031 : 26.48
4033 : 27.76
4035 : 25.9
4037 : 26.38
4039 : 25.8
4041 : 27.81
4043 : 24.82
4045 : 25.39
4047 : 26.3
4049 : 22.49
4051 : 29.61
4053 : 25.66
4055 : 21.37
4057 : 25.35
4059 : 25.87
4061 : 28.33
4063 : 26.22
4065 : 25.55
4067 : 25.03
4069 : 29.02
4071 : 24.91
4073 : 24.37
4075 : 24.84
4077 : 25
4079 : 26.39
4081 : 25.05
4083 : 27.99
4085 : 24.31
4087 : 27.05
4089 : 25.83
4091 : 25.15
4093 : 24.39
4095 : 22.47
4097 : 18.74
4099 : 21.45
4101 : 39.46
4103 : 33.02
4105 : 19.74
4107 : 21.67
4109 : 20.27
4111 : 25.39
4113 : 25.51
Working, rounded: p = 22.9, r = 22.0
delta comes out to 0.9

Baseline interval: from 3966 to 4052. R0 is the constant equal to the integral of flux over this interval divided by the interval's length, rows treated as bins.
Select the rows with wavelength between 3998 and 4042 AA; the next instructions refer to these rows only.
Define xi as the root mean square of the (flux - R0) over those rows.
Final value 1.8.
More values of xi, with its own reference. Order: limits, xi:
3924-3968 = 3.3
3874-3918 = 3.7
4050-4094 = 1.8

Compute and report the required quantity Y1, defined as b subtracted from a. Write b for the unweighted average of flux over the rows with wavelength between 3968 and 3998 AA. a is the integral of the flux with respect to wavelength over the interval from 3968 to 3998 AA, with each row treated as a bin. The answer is 729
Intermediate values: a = 754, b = 25.1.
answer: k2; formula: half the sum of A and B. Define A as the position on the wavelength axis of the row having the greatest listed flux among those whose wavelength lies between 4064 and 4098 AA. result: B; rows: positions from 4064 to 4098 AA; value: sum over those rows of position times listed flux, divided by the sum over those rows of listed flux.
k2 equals 4074.8 AA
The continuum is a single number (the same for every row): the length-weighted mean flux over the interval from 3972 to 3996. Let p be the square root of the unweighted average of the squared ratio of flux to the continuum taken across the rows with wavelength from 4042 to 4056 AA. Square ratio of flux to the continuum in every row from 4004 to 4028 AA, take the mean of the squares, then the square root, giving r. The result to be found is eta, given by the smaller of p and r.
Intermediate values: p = 1.04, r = 1.13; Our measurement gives 1.04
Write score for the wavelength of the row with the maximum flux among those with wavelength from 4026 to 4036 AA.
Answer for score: 4027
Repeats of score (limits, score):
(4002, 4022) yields 4003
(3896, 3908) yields 3901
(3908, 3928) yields 3915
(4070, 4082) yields 4079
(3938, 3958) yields 3953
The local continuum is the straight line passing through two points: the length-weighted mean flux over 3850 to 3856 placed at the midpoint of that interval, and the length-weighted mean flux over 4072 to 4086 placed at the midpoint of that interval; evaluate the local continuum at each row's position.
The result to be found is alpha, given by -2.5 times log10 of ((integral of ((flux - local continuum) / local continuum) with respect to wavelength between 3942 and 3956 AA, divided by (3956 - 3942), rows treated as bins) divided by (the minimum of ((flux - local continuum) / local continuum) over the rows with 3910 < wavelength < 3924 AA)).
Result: -1.3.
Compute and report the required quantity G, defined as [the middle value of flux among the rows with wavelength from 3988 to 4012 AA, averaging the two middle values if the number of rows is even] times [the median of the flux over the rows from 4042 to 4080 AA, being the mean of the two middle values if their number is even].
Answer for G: 691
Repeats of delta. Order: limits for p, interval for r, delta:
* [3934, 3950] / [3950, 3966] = 0.2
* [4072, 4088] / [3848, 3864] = -0.3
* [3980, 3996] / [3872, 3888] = 0.4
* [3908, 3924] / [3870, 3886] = 0.8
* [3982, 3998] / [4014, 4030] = -0.3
